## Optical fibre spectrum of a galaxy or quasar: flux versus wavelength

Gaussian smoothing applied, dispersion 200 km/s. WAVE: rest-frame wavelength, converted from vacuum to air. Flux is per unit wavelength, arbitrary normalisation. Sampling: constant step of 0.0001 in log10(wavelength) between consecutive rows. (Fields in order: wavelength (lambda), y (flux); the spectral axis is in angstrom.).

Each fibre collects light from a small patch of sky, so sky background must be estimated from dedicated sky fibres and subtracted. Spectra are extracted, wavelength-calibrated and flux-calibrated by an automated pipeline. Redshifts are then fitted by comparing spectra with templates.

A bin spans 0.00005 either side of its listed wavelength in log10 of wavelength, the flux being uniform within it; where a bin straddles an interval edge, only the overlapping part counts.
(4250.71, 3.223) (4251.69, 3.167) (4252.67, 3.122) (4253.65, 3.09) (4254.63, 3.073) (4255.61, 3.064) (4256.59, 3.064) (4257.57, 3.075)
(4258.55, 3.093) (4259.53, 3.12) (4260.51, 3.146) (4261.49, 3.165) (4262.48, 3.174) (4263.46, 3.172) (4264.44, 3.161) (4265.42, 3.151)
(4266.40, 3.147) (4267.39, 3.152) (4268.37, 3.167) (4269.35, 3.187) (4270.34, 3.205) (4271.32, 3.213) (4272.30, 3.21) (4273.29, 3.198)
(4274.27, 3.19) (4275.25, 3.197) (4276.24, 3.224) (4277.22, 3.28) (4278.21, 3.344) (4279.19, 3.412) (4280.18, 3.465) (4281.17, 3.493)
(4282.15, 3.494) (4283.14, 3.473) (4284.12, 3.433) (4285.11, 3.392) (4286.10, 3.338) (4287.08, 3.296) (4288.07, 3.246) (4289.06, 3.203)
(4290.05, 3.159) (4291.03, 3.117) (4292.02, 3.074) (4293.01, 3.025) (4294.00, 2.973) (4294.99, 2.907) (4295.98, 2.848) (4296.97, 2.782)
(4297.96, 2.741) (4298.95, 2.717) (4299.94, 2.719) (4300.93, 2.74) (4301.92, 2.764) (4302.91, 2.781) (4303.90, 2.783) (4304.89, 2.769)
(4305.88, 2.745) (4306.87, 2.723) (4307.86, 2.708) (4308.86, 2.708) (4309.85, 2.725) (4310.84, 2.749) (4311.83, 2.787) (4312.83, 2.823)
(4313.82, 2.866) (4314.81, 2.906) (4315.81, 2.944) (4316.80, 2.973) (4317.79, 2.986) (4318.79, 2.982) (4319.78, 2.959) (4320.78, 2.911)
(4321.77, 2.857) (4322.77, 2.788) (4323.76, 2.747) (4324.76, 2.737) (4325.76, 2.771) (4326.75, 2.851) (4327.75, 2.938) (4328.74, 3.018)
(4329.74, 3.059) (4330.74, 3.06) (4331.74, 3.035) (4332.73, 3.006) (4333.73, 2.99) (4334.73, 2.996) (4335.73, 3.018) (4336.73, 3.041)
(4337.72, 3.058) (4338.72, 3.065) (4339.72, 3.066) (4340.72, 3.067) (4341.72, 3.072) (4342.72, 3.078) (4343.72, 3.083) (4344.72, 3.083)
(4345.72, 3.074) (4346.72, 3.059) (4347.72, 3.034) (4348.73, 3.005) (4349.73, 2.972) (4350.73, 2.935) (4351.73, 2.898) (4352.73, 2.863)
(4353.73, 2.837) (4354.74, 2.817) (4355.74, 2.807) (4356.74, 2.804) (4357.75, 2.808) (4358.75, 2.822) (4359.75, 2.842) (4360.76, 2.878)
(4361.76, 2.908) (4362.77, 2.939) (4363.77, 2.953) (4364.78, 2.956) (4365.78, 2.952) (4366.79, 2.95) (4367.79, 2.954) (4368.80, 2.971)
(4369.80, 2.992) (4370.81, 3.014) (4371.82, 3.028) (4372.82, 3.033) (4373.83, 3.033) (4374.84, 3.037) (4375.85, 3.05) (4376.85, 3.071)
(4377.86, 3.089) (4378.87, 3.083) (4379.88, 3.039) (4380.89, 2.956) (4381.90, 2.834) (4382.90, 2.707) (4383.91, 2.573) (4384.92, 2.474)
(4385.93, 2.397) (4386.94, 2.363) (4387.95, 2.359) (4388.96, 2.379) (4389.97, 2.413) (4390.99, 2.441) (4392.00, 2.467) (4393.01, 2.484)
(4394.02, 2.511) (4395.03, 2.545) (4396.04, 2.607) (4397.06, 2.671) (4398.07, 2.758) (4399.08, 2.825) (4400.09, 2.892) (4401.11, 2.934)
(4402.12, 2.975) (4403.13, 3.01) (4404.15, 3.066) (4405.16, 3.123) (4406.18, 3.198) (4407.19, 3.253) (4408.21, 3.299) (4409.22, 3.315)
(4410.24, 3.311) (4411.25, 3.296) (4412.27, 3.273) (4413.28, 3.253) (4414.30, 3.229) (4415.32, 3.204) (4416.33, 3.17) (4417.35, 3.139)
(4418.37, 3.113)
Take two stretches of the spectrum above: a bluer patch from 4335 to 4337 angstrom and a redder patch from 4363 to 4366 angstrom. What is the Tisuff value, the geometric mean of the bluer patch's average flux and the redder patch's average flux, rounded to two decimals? 2.99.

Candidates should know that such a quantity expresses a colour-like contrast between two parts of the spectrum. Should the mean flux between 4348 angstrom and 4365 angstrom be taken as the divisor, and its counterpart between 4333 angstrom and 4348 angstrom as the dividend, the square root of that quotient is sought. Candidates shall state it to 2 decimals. 1.03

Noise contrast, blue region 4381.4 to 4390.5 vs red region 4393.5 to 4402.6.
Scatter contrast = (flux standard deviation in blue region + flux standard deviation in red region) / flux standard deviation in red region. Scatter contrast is 2.0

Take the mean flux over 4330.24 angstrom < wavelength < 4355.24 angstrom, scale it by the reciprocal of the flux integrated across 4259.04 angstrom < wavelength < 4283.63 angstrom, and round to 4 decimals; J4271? 0.0377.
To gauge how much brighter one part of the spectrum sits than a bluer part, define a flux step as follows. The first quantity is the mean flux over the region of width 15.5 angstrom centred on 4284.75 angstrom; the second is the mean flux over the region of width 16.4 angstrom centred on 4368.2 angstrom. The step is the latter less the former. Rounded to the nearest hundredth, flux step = -0.35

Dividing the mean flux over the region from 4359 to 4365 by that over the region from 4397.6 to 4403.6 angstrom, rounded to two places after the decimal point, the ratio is 1.00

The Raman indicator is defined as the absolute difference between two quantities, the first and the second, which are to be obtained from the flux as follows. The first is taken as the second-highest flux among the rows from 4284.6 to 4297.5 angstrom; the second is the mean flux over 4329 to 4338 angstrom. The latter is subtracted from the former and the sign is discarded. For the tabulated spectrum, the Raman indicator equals 0.31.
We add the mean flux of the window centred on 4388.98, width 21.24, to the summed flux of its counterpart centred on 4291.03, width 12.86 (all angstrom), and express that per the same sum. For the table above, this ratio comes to 1.06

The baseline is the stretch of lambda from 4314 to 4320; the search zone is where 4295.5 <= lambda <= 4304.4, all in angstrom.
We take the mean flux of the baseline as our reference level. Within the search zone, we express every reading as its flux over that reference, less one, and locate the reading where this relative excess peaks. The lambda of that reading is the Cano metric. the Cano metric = 4295.98 angstrom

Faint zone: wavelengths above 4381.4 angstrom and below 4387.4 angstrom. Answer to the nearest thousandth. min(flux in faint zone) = 2.363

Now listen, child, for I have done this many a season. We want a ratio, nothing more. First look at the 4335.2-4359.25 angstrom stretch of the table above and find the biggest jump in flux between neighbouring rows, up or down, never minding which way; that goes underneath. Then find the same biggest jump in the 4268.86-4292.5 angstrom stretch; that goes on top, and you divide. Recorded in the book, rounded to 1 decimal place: 1.8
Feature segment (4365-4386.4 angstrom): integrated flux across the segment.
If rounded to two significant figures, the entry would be 62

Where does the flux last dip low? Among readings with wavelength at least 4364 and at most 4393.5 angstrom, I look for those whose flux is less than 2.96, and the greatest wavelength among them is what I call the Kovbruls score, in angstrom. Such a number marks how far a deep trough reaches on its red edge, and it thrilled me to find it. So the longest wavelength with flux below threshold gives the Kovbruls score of 4393.01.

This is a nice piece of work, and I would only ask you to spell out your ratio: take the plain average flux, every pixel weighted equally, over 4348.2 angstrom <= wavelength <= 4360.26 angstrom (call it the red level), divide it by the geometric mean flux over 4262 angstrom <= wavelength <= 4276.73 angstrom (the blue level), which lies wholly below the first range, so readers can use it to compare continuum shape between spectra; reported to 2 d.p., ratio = 0.90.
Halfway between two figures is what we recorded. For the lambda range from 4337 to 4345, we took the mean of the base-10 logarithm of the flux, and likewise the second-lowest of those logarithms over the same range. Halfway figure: 0.487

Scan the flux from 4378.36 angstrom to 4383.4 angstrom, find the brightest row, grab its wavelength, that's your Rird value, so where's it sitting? 4378.87 angstrom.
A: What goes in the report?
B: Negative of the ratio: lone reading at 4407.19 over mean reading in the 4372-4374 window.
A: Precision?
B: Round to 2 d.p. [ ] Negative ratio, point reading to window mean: -1.07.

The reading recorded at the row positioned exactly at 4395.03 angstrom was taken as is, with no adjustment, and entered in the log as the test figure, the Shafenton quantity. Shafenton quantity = 2.545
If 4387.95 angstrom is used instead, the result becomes 2.359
